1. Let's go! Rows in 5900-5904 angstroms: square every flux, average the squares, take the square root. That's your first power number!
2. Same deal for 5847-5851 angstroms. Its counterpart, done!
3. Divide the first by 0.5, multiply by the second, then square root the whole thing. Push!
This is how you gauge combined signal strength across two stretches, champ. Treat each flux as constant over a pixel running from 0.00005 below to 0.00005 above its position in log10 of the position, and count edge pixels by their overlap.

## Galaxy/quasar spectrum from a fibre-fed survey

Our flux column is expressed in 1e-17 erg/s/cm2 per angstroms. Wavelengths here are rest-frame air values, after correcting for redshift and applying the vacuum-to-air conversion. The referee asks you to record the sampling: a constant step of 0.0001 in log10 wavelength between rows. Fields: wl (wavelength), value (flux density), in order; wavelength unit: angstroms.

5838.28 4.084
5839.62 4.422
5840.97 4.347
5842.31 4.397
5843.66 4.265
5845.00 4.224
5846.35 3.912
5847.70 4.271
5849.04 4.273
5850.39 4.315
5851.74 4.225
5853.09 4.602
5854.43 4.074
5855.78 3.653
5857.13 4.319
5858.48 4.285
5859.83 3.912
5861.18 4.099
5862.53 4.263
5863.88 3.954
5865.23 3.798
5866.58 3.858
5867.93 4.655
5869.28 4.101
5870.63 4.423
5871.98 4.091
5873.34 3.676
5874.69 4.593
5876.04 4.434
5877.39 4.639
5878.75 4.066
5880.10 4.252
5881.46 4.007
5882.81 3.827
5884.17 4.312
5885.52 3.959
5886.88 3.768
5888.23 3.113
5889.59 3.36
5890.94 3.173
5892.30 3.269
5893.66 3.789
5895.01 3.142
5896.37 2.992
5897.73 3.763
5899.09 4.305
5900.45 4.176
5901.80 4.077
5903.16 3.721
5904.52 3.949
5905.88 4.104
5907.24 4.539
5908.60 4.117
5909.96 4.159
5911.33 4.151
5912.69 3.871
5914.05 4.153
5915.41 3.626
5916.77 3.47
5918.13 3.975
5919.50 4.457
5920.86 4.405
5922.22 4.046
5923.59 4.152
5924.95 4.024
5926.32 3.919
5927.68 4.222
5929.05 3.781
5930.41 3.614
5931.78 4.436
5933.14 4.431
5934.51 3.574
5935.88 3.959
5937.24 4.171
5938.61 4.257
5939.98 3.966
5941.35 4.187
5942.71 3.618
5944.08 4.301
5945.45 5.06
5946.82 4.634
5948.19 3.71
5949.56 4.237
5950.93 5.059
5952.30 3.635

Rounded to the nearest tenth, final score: 5.9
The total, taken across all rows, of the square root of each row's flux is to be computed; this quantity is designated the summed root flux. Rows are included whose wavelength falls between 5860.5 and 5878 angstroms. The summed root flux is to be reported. 26.6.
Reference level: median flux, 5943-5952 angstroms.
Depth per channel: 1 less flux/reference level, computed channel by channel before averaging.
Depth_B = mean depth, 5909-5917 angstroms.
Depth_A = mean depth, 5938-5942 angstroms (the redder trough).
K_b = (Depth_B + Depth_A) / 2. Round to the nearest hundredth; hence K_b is 0.10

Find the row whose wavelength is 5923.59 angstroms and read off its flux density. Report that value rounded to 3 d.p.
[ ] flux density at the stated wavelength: 4.152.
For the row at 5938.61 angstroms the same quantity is 4.257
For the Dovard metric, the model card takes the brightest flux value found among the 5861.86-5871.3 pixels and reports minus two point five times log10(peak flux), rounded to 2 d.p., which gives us -1.67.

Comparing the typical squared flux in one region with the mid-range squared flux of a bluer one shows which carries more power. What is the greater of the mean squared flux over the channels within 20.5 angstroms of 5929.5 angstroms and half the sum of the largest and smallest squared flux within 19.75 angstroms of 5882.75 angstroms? 16.8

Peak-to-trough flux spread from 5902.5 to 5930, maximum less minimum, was 1.07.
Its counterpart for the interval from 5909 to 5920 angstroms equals 0.99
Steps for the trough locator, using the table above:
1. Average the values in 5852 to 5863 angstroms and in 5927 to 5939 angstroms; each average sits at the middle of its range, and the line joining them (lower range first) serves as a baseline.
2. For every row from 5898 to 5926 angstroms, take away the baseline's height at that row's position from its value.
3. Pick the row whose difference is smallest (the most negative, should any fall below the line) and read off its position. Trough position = 5916.77 angstroms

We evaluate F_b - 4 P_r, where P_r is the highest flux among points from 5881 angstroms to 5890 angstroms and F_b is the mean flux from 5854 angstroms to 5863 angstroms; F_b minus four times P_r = -13.2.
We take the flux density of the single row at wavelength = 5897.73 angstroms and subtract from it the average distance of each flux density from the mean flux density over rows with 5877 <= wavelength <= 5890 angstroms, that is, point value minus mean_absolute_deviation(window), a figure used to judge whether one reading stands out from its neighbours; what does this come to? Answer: 3.43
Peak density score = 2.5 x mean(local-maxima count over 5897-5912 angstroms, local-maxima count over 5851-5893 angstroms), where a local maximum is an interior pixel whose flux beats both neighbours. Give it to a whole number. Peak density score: 16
